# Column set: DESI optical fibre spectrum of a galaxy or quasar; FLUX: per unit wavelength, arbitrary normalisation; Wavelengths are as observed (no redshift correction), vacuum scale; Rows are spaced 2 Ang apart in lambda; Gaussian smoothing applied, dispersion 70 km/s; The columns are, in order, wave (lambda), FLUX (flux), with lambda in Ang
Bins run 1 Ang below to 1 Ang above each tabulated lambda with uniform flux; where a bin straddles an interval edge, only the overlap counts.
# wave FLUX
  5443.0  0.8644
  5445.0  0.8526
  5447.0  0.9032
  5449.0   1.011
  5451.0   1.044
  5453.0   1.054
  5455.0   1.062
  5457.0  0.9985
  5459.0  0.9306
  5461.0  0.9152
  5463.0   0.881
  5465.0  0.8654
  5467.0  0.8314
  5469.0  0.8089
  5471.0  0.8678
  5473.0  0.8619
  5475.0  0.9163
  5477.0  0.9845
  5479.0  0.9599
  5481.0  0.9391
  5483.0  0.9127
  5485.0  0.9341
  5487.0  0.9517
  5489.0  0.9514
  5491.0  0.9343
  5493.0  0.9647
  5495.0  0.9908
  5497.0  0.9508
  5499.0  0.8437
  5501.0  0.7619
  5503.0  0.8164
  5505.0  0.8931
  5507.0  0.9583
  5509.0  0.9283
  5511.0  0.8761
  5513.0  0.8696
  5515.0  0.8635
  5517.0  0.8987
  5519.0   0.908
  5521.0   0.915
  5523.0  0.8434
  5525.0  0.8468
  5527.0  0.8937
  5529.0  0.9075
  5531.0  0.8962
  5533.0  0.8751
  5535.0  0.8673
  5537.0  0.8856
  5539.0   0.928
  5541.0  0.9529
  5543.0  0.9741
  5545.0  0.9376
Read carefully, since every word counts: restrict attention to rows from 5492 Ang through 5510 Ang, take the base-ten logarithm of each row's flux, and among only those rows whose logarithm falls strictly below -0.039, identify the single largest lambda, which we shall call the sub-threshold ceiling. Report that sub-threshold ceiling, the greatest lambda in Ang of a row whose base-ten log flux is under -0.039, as 5505.0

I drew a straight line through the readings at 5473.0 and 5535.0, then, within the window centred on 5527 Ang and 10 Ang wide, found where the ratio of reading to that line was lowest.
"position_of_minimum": 5523.0 Ang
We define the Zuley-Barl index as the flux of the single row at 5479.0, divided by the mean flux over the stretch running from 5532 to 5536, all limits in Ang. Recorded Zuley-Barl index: 1.10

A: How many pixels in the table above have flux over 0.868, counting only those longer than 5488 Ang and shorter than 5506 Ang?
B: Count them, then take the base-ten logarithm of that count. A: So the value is 0.78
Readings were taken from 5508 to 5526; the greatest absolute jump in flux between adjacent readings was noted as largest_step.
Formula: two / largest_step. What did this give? 28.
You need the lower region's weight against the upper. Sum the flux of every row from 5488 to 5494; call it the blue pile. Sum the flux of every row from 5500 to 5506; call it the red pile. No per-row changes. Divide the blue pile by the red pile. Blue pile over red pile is 1.15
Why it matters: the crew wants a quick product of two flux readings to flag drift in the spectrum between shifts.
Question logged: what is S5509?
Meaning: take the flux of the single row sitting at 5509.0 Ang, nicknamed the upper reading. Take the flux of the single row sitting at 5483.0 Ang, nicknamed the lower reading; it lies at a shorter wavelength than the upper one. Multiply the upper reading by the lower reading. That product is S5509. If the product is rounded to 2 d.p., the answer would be 0.85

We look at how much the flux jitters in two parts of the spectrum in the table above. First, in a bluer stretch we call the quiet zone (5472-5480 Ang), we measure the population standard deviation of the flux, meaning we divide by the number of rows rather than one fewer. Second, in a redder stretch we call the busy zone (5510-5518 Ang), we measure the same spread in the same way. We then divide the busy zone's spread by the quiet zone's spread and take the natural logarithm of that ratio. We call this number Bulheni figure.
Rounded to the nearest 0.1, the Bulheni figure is -1.3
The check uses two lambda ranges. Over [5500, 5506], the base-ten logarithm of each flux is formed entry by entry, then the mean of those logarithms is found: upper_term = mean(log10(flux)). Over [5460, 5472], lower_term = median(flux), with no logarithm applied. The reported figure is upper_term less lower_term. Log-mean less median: -0.95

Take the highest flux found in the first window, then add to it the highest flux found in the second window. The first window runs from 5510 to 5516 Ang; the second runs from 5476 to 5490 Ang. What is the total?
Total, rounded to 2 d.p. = 1.86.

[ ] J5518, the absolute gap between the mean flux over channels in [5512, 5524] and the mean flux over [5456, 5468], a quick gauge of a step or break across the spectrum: 0.021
